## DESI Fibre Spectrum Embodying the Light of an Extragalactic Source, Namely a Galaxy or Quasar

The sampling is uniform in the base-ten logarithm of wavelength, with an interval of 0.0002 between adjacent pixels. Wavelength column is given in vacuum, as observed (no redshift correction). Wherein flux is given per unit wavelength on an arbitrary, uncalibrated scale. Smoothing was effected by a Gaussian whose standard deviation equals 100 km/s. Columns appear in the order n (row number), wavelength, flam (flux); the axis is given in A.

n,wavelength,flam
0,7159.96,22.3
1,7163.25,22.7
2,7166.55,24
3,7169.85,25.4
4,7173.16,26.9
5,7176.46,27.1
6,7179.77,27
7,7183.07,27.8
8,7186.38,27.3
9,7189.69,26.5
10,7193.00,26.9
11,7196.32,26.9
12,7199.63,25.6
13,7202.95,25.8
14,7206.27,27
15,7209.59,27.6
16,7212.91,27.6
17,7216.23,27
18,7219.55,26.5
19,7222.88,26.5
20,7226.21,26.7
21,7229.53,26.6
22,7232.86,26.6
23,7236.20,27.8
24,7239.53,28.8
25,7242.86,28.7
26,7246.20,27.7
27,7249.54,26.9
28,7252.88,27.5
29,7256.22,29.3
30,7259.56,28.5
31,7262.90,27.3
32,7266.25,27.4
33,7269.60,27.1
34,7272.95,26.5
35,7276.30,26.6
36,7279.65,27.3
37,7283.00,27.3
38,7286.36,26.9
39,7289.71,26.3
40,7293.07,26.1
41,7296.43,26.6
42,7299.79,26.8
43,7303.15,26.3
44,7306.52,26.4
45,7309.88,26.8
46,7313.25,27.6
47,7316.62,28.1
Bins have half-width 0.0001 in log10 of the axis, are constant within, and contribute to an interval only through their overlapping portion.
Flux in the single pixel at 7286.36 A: 26.9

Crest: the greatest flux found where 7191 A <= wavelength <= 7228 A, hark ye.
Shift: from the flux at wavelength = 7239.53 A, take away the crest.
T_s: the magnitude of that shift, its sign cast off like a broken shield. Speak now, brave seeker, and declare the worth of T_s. 1.2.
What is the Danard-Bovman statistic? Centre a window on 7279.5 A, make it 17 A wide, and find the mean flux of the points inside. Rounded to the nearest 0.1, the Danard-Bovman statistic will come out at 26.9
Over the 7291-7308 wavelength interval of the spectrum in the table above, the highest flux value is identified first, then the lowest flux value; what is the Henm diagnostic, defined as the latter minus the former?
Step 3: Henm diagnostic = -0.70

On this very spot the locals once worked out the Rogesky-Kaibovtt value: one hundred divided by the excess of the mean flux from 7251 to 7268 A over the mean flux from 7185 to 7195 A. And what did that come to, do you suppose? 91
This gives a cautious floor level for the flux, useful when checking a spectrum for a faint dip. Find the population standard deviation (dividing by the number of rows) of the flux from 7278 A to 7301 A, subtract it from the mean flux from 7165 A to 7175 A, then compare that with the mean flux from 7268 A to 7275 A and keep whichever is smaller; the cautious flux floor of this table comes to 25.0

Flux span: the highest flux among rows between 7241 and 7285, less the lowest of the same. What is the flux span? 2.8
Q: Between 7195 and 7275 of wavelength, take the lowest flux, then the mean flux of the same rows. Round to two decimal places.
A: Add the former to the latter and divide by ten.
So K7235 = 5.28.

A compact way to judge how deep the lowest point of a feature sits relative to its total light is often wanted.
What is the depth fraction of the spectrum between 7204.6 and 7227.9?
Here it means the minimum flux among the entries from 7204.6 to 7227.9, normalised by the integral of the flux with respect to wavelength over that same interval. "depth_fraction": 0.042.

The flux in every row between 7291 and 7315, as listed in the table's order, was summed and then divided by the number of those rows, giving 26.7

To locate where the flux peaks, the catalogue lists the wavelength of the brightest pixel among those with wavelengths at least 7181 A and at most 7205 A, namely 7183.07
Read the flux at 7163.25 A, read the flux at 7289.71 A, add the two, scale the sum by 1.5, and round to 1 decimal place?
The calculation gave 73.5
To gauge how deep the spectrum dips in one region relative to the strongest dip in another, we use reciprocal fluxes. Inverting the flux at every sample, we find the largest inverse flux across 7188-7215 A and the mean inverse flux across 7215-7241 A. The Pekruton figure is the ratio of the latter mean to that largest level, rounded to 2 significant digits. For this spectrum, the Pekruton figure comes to 0.95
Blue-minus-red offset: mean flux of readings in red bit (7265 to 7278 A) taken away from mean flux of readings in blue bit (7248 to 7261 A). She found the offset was 1.2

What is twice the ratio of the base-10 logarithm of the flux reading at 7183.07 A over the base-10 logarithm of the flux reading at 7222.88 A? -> 2.03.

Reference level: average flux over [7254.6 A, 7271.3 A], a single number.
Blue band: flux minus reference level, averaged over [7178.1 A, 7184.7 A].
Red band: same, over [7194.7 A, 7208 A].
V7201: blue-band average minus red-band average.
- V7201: 1.1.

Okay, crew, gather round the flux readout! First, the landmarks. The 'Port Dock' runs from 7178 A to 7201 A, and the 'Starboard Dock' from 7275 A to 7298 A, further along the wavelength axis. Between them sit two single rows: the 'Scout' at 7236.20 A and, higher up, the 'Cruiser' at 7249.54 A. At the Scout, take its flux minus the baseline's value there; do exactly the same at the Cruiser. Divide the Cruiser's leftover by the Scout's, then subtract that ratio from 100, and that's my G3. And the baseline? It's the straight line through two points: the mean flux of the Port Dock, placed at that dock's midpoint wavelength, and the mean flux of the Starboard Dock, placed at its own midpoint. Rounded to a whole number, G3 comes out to 100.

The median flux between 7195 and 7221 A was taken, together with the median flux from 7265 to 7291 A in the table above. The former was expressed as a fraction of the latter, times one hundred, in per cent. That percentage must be 99.8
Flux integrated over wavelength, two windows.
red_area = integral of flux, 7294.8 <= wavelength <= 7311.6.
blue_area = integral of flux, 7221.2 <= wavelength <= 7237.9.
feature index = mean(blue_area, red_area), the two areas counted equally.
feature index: 447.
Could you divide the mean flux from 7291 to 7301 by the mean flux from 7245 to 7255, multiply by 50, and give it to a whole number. 48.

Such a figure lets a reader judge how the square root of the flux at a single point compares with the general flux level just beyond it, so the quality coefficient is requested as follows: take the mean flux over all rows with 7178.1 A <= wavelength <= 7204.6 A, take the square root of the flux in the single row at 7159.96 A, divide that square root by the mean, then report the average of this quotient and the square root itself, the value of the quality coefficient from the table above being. 2.45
